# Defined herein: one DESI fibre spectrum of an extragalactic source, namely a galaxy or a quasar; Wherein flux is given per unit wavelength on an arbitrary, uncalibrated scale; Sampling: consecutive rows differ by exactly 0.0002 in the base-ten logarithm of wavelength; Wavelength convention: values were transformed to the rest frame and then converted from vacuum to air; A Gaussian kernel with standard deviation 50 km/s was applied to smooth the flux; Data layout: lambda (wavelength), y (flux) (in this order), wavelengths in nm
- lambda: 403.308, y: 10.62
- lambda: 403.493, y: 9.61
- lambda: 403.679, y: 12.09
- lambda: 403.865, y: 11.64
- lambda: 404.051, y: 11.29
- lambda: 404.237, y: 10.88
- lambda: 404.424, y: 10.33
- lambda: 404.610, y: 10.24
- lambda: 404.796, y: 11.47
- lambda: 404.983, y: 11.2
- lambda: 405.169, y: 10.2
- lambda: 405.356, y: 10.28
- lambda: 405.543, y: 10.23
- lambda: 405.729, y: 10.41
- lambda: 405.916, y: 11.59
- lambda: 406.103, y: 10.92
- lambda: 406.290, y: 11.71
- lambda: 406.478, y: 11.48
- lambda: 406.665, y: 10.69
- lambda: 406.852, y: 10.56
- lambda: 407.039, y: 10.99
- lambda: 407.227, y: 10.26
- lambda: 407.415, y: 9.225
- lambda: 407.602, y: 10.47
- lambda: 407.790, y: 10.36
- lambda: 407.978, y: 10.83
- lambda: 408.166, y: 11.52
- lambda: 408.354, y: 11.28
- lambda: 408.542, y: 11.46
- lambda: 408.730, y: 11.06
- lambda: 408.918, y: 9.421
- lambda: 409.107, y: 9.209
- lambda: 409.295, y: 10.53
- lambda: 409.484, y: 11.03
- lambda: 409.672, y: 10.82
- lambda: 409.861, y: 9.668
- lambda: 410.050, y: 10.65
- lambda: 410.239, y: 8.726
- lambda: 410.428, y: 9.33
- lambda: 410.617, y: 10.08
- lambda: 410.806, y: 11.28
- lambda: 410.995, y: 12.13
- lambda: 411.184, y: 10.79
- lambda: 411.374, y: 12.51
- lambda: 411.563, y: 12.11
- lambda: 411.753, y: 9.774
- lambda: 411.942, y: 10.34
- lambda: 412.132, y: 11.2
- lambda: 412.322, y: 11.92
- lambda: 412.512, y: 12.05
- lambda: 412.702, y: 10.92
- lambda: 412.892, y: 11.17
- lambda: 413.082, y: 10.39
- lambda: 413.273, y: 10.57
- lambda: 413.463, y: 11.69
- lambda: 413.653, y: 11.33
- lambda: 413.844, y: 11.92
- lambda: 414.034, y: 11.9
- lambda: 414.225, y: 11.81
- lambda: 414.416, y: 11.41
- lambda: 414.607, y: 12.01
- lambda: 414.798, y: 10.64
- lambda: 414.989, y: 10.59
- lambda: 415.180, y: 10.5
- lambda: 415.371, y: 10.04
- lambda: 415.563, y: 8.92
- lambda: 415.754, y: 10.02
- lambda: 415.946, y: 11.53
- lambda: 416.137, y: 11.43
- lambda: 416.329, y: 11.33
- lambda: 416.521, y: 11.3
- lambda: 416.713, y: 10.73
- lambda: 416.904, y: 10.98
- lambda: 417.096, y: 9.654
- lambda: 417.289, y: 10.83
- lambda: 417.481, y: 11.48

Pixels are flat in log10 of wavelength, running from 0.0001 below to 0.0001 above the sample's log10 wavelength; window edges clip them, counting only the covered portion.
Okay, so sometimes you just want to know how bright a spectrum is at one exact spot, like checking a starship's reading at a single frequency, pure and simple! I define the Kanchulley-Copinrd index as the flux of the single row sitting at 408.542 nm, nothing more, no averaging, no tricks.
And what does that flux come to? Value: 11.46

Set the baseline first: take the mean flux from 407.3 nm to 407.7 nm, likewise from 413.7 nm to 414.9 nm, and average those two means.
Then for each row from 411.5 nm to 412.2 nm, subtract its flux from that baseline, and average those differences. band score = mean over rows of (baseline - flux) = -0.1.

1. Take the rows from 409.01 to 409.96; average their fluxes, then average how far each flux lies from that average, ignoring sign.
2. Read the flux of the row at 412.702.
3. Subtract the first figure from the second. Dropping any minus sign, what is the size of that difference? 10.3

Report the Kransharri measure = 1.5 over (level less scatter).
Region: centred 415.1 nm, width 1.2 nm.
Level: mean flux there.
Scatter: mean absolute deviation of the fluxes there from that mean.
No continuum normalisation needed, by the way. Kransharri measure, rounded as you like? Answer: 0.153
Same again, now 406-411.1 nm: 0.151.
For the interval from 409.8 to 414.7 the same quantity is 0.146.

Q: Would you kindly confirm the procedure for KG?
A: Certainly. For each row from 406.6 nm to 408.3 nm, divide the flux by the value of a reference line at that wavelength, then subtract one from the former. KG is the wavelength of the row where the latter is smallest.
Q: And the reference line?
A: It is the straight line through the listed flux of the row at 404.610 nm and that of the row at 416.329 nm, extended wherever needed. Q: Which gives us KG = 407.415 nm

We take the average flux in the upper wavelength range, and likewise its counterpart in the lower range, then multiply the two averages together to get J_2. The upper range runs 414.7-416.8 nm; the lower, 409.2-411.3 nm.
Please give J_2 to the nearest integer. 111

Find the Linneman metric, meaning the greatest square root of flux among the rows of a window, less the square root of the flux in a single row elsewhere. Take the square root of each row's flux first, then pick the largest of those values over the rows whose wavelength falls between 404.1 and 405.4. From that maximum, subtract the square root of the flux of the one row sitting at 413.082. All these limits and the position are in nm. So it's 0.16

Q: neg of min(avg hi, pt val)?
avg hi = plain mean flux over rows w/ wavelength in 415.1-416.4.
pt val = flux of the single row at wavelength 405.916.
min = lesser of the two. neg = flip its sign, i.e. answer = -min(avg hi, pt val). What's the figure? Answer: -10.5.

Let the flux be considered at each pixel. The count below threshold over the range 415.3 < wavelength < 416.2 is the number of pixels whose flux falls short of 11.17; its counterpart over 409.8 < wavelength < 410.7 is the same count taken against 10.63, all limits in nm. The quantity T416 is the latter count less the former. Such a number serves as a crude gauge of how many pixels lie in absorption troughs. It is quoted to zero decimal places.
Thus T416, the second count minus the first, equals 1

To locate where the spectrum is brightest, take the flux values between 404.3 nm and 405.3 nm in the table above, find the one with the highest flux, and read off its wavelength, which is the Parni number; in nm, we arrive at 404.796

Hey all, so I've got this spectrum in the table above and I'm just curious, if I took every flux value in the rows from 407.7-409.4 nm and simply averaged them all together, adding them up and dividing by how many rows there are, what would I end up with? 10.6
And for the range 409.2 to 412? 10.7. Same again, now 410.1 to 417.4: 10.9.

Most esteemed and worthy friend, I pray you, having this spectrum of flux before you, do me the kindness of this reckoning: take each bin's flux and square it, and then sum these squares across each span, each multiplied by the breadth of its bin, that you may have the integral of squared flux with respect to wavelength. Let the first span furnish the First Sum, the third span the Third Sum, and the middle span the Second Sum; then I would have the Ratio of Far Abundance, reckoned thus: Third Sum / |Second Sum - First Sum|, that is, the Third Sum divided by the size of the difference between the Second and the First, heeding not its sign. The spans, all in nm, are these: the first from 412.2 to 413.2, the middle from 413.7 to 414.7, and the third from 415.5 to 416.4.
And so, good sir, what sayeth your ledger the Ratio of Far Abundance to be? 9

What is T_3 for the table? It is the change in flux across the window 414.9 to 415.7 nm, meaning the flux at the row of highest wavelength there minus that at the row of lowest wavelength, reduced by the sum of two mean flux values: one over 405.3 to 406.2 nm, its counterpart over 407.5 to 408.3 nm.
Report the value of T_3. -23.2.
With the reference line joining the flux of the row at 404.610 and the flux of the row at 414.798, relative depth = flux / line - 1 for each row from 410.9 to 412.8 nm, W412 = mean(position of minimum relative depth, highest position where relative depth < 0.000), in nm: 411.85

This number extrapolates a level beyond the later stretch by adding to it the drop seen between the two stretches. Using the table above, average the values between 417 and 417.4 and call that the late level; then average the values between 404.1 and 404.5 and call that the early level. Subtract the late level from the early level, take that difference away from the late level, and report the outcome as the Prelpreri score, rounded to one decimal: 9.9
